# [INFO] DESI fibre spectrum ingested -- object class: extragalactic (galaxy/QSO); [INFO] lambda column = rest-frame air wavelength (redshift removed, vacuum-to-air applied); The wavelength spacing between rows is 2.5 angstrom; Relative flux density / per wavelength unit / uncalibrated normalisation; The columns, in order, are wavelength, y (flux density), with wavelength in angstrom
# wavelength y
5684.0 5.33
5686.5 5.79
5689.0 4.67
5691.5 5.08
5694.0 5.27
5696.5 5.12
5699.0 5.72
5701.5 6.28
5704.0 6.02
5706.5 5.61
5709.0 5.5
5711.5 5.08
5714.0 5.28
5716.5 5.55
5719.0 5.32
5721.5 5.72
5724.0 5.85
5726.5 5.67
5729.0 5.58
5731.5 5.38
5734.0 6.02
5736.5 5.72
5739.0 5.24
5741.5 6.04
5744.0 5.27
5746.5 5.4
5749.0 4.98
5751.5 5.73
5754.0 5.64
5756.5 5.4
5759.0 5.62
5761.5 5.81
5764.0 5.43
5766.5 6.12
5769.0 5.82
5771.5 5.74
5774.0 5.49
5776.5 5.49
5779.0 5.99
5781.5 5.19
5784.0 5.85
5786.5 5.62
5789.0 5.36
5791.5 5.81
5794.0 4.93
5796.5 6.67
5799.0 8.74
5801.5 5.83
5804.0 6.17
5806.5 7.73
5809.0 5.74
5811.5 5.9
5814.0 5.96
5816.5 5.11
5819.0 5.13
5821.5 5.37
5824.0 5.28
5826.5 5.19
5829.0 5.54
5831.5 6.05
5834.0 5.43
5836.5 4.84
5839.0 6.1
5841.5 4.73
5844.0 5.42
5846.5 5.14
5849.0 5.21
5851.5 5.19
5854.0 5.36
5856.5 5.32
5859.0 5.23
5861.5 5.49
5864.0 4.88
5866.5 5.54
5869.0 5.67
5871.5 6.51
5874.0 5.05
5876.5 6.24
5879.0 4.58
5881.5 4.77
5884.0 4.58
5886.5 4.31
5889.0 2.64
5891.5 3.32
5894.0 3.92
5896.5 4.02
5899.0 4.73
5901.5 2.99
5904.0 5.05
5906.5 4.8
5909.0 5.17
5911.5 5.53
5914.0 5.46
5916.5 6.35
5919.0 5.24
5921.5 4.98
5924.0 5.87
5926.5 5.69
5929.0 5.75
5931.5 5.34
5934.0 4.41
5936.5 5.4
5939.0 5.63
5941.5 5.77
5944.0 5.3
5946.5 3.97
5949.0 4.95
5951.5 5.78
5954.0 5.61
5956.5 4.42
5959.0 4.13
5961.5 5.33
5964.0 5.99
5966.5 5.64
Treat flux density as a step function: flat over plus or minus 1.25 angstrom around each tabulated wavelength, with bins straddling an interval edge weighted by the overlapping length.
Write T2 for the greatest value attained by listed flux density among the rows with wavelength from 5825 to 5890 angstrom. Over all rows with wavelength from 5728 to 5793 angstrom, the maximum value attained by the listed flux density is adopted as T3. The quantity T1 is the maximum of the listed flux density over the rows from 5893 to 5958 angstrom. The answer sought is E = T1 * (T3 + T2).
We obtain 80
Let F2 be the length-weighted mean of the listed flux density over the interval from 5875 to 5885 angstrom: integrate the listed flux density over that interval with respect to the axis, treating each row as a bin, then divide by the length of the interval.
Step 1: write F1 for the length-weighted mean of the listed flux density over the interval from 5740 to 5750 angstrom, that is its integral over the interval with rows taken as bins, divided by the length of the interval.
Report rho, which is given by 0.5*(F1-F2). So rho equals 0.19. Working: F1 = 5.4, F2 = 5.1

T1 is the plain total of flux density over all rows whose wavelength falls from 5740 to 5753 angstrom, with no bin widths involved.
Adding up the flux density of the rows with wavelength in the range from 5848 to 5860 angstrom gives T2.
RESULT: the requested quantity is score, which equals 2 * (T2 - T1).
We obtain -2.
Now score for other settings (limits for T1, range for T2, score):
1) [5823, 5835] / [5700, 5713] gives 2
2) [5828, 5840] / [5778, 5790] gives 0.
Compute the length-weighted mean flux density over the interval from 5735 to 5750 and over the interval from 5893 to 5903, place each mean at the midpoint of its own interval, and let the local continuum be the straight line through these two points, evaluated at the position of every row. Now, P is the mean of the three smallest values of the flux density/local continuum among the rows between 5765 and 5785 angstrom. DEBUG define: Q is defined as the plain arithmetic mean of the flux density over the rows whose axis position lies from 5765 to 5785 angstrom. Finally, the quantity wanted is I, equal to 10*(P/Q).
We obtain 1.84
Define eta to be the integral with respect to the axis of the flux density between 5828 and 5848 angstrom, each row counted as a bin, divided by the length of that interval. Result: 5.40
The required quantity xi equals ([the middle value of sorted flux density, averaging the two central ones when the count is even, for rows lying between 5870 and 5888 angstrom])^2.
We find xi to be 23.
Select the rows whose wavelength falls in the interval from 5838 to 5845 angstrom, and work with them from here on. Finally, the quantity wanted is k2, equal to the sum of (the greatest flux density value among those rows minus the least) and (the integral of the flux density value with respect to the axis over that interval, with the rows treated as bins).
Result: 39.1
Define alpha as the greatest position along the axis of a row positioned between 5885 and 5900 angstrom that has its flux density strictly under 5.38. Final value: 5899.0 angstrom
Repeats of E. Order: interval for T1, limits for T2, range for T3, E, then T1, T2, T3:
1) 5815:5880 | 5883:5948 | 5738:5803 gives 98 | 6.51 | 6.35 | 8.74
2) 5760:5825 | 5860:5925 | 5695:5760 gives 112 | 8.74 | 6.51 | 6.28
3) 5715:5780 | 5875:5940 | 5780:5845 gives 92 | 6.12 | 6.35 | 8.74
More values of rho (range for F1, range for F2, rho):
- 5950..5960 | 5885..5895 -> 0.72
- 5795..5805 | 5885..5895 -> 1.63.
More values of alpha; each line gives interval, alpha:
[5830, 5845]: 5841.5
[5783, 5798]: 5794.0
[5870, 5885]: 5884.0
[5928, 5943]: 5934.0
